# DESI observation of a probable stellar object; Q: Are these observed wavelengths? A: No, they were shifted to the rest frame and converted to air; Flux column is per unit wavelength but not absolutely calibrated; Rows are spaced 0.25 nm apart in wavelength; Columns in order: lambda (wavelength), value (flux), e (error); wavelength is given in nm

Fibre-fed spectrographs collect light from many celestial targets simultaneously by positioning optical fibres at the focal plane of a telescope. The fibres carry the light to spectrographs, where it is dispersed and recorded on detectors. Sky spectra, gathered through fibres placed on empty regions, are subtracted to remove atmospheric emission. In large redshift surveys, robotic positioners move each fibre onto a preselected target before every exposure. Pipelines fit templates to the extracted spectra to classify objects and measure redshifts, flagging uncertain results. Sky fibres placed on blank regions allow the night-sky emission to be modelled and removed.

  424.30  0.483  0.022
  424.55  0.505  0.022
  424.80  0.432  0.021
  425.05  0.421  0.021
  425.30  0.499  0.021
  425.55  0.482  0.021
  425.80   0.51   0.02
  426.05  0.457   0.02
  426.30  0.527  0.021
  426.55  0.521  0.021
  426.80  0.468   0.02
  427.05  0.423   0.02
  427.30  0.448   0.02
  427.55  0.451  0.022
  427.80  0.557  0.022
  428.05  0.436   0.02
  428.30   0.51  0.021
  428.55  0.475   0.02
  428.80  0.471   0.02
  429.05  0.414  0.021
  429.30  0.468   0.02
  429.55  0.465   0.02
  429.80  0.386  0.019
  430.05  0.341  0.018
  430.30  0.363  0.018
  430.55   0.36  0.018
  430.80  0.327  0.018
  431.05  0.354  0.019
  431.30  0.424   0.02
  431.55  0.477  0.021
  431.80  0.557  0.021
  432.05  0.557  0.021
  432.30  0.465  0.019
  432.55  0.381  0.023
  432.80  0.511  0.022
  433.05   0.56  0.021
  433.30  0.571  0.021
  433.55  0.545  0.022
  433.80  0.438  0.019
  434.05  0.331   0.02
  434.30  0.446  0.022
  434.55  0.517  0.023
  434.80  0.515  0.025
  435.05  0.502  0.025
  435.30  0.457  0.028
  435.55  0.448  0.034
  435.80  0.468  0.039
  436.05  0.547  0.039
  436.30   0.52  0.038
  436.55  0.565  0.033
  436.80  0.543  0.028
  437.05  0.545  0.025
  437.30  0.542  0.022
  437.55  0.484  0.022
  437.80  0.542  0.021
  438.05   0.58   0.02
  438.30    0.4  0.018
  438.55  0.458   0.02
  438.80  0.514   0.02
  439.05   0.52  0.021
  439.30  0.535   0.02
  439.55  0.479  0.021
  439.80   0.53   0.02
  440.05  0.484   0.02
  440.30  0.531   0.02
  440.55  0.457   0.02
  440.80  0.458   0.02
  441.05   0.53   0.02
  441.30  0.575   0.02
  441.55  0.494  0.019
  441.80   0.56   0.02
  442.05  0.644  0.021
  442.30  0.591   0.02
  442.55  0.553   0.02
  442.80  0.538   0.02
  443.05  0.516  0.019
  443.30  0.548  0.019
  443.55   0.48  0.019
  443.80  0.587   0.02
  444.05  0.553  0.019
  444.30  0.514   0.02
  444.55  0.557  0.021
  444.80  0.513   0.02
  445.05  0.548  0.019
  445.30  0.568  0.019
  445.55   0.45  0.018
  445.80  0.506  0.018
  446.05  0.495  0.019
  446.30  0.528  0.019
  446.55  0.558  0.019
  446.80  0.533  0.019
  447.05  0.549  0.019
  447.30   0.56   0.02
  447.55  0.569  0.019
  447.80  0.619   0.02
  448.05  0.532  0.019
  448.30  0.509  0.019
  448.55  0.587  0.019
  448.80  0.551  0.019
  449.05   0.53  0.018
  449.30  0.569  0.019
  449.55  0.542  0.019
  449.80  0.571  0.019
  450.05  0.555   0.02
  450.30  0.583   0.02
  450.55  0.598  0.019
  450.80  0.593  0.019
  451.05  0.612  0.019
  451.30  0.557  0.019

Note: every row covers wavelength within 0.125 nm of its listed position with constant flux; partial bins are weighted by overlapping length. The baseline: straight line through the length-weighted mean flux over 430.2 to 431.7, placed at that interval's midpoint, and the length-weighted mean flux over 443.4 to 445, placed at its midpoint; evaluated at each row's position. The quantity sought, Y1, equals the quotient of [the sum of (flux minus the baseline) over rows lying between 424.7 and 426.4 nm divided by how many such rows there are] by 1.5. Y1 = 0.10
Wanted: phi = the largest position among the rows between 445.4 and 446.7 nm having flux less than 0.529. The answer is 446.30 nm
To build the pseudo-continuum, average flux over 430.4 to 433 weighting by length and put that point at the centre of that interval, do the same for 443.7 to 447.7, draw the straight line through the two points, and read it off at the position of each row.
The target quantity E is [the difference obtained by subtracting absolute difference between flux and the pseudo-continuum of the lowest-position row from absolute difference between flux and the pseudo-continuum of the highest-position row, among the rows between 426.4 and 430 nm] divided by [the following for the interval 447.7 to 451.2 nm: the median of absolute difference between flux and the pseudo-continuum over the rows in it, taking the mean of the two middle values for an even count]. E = -3.1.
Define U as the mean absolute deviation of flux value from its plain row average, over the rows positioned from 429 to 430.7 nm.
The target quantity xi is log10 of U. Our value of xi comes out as -1.37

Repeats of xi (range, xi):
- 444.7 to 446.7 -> -1.53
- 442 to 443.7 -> -1.43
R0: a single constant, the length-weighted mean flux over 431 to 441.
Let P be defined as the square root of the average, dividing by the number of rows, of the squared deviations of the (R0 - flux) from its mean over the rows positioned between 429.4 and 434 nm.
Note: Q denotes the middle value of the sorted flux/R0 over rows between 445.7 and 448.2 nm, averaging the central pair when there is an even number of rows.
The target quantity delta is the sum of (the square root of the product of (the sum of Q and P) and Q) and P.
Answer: 1.22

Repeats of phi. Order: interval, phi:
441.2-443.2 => 443.05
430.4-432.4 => 432.30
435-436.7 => 436.30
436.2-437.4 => 436.30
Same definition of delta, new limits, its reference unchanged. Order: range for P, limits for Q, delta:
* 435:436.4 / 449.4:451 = 1.22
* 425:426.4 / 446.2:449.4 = 1.17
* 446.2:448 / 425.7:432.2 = 0.97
